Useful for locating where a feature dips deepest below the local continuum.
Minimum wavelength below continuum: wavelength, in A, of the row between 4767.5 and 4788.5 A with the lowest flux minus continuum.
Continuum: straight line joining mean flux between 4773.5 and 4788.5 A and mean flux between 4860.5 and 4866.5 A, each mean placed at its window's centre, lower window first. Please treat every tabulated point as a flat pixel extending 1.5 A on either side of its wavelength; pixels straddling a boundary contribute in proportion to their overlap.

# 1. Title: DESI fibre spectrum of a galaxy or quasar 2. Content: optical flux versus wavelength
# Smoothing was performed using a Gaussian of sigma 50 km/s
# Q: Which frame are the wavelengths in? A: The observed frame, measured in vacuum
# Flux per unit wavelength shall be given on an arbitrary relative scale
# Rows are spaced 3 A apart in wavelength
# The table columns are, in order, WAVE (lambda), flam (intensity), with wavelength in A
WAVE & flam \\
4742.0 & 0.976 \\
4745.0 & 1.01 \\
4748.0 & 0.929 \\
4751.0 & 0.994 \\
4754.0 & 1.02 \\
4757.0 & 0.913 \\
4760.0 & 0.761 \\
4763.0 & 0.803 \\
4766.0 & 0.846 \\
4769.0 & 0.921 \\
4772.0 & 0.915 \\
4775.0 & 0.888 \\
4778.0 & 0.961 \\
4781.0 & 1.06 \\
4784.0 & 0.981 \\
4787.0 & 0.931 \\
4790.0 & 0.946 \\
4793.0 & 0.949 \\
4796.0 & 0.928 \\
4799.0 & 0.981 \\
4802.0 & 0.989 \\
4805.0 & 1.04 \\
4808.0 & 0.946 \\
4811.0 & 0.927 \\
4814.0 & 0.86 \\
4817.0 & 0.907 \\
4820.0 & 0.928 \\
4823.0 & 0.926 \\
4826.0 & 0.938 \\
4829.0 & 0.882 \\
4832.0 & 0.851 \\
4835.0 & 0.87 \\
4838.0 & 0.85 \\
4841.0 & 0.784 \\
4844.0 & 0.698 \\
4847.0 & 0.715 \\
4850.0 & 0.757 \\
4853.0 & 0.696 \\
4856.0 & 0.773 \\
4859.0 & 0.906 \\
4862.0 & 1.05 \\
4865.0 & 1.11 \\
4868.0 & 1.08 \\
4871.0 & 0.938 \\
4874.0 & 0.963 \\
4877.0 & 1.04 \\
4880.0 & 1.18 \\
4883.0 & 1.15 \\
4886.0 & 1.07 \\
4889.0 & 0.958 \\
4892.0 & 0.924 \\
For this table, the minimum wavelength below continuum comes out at 4775.0 A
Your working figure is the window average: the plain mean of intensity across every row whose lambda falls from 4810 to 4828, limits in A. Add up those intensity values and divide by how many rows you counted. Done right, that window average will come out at 0.91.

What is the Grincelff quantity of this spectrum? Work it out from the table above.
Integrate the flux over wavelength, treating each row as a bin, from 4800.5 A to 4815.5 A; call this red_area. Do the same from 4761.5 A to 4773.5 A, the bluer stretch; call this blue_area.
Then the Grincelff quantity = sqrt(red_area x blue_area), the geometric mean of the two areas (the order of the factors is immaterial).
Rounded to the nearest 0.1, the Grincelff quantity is 12.2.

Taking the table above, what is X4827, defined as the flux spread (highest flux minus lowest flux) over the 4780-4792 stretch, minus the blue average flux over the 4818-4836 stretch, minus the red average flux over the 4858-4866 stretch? -1.79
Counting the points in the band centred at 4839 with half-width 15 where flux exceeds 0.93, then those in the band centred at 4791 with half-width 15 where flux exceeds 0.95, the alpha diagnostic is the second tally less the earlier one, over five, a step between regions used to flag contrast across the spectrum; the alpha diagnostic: 1.0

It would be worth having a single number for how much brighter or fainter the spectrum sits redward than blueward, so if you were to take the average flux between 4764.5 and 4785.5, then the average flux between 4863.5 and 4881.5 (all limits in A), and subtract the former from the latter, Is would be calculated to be 0.11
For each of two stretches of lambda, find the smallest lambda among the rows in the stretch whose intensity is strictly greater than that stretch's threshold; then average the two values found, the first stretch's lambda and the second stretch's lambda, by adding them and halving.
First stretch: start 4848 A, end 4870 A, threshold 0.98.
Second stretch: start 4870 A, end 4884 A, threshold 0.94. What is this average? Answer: 4868.0 A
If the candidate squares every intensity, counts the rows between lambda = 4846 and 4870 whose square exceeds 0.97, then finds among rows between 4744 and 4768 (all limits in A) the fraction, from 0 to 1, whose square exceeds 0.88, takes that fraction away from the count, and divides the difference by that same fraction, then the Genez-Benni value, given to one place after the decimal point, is 7.0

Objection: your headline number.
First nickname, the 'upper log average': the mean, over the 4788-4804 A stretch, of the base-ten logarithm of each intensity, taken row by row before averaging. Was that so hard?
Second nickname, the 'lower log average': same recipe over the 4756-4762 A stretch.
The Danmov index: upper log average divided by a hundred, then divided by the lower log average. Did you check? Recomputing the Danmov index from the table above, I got 0.002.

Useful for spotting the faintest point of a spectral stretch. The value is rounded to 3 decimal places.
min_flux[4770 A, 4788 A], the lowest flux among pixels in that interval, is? 0.888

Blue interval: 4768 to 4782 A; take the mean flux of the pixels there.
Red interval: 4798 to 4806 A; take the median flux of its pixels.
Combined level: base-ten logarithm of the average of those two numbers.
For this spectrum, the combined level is -0.01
